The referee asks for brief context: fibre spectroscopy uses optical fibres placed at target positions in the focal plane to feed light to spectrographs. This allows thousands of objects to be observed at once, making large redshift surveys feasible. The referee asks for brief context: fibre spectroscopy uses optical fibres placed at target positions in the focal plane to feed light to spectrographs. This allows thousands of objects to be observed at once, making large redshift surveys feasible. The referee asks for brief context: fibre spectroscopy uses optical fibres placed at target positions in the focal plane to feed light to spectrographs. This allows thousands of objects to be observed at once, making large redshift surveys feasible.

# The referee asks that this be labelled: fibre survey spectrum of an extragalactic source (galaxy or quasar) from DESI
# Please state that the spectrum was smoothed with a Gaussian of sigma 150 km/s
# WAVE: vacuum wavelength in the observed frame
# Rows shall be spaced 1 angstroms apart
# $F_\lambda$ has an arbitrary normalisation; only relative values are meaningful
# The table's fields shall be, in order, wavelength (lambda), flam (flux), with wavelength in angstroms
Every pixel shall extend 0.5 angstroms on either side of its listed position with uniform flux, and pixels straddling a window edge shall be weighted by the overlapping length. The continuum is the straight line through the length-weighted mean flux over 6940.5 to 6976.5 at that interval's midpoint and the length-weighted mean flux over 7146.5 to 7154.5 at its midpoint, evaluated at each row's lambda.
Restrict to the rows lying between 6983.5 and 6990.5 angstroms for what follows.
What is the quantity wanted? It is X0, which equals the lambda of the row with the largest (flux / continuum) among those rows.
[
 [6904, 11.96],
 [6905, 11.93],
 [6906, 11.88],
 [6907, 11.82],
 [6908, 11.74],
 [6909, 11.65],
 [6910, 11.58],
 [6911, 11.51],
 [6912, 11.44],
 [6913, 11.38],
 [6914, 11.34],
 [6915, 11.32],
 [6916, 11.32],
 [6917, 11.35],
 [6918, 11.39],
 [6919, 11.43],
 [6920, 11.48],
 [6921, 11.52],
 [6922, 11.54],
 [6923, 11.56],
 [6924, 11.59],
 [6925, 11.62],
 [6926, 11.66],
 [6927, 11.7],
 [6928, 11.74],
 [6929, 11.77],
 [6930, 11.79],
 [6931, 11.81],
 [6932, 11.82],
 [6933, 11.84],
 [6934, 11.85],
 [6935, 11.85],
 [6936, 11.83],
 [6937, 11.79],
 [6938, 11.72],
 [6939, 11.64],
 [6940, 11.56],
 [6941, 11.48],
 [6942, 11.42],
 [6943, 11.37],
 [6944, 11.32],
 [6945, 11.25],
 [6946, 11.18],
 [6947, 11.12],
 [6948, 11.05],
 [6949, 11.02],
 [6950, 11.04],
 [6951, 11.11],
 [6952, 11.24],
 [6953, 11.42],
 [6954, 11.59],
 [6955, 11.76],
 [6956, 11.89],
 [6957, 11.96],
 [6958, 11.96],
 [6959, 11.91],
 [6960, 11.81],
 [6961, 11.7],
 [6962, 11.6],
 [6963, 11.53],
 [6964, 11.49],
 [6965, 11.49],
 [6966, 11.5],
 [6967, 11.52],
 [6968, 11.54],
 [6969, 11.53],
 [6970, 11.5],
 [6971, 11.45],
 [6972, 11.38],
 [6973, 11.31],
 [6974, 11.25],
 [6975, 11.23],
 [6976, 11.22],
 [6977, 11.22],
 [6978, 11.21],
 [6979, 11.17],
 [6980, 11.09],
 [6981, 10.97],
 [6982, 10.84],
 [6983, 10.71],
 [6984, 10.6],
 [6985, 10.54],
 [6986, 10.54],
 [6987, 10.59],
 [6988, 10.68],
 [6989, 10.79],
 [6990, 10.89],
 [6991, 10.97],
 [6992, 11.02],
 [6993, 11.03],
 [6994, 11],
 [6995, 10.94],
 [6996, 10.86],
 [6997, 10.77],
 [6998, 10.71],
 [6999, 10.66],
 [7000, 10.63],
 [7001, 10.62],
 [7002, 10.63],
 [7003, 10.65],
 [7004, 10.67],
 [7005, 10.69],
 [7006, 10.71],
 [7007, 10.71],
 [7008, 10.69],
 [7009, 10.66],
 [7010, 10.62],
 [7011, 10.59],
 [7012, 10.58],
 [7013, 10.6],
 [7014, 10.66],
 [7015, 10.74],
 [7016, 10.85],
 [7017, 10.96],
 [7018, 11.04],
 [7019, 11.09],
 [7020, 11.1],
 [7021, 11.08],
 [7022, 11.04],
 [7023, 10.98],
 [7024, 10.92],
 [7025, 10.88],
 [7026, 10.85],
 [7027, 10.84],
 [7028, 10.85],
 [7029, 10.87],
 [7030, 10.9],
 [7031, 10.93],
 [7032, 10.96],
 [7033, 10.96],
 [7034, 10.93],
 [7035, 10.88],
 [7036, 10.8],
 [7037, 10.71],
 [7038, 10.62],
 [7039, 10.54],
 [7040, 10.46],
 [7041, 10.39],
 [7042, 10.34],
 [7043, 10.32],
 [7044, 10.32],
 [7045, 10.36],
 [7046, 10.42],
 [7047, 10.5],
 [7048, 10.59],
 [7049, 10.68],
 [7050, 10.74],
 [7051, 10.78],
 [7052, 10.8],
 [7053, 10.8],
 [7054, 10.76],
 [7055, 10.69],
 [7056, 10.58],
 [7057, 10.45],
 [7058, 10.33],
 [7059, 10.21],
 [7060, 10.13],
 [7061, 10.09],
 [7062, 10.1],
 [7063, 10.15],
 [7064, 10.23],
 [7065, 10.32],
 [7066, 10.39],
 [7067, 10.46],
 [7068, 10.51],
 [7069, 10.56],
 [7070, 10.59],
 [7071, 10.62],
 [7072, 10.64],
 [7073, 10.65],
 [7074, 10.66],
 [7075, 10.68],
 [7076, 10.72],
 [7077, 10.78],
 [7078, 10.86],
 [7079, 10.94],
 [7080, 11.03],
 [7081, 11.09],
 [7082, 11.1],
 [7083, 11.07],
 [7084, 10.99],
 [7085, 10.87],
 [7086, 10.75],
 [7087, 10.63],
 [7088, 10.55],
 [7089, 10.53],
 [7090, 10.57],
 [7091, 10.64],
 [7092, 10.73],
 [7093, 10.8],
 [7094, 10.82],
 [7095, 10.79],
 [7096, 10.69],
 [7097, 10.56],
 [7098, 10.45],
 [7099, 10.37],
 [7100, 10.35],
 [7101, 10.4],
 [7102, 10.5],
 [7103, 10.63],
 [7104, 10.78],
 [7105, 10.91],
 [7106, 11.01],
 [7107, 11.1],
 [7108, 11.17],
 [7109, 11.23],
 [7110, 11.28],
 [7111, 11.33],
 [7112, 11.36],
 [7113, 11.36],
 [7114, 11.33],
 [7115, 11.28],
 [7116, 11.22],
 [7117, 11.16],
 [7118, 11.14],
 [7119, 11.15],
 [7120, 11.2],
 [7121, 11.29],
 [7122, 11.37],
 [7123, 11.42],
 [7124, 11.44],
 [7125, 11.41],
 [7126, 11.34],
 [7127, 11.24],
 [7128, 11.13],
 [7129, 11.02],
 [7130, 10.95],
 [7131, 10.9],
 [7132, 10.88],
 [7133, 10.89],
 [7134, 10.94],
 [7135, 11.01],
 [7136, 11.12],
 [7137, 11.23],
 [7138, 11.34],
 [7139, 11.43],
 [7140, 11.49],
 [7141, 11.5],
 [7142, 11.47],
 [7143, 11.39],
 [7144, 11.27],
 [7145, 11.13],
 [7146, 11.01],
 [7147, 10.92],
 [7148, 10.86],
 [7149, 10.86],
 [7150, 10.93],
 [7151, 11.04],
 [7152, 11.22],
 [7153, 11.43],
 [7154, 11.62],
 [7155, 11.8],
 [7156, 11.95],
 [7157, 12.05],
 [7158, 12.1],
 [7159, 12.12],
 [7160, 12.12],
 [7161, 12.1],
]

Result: 6990 angstroms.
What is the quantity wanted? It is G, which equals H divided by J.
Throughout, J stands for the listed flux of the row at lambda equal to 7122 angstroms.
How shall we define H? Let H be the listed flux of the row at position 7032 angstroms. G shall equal 0.96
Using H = 10.96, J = 11.37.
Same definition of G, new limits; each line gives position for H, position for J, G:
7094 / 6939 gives 0.93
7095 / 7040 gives 1.03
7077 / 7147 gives 0.99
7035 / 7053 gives 1.01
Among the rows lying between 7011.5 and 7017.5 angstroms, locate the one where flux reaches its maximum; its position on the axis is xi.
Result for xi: 7017 angstroms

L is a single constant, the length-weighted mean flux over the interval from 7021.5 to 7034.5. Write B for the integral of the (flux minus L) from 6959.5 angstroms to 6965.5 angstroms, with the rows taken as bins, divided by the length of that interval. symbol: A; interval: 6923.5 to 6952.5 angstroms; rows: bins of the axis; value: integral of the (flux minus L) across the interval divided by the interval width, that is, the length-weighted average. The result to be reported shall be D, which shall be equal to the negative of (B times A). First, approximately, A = 0.6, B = 0.69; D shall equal -0.42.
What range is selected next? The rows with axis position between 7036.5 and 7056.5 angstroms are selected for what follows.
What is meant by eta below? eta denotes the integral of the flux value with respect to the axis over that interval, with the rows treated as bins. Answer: 211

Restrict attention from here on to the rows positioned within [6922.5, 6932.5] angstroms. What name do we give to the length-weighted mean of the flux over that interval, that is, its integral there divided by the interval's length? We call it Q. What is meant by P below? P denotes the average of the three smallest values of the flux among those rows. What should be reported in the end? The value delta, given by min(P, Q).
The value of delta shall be 11.59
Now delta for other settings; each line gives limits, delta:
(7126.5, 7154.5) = 10.87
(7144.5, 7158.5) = 10.88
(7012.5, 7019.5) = 10.67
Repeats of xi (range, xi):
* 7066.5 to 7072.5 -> 7072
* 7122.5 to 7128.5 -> 7124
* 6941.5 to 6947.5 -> 6942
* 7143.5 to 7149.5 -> 7144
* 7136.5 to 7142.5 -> 7141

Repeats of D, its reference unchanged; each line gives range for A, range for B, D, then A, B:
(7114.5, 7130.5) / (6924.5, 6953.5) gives -0.19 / 0.3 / 0.60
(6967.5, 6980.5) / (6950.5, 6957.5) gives -0.26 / 0.4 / 0.65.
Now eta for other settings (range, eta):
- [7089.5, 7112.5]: 248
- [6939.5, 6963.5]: 275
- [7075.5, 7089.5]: 152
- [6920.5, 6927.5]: 81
